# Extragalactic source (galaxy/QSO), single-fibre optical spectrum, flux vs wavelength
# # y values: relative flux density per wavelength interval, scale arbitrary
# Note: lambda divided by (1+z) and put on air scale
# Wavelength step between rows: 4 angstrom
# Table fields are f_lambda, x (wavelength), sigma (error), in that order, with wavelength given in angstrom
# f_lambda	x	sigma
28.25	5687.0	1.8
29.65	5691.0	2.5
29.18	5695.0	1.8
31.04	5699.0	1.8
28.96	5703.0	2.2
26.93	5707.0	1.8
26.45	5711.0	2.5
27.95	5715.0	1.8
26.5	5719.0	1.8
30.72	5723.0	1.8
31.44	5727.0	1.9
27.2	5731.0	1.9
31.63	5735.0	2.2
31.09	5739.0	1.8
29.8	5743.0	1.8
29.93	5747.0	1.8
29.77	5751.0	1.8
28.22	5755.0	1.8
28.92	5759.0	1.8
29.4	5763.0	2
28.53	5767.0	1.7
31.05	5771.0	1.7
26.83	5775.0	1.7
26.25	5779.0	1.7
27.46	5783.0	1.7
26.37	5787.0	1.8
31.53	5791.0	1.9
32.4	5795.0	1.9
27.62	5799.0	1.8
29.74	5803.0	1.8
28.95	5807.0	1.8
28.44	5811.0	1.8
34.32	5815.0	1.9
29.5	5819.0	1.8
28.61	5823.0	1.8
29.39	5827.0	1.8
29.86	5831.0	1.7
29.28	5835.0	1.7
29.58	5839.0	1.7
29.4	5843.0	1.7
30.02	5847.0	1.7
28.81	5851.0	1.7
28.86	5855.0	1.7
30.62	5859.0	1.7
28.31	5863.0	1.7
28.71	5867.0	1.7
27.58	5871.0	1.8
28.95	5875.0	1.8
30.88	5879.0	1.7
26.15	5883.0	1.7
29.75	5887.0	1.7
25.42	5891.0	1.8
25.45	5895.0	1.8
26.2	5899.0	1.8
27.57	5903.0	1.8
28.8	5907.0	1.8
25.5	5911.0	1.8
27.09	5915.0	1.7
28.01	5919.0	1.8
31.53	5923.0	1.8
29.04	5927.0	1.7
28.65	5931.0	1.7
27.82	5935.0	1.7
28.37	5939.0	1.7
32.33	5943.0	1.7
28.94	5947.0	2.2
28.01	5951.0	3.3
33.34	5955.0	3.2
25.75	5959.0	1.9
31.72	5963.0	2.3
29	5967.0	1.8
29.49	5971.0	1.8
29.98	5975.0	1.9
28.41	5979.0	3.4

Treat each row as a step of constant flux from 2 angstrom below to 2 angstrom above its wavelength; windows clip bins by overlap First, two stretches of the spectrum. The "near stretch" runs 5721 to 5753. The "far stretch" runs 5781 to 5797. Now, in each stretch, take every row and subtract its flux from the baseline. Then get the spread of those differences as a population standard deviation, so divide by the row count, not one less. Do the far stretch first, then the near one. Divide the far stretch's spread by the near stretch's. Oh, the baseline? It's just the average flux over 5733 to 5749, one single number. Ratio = 1.9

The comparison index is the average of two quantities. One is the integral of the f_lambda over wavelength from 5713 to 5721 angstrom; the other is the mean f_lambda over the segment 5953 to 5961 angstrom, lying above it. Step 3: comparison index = 124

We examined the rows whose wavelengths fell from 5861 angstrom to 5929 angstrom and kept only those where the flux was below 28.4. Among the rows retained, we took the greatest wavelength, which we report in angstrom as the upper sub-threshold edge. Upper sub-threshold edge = 5919.0 angstrom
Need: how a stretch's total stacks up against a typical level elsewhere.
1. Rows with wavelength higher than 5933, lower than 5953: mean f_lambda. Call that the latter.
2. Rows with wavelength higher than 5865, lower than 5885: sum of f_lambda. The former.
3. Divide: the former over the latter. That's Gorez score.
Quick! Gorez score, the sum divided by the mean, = 4.89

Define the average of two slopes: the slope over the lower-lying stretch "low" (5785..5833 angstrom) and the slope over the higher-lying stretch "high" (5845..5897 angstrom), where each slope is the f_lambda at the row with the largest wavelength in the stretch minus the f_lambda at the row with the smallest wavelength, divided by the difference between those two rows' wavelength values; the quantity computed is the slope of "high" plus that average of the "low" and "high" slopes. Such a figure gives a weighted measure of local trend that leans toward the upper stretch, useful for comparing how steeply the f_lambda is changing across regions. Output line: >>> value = -0.10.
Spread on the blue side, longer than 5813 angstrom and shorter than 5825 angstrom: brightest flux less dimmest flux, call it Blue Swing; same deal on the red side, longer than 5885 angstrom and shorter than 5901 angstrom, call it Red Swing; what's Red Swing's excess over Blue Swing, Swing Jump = -1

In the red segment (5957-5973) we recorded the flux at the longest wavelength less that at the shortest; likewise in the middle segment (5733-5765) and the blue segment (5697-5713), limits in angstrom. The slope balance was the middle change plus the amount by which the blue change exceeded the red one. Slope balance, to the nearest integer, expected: -11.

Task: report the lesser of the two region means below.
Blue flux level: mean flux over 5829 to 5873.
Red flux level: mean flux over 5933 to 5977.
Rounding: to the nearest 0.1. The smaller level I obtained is 29.2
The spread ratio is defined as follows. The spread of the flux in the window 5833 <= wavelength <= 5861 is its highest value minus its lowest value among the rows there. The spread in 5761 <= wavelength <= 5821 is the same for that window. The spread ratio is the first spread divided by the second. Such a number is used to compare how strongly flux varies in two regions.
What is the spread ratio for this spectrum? 0.2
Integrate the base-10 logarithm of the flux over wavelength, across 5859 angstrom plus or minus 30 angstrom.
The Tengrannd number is 87.8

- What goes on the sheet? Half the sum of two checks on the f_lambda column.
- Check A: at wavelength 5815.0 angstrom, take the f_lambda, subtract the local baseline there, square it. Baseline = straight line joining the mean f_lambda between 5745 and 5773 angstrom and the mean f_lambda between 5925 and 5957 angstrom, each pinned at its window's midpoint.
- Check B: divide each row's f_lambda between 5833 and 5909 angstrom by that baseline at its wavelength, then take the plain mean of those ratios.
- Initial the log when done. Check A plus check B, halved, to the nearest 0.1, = 12.3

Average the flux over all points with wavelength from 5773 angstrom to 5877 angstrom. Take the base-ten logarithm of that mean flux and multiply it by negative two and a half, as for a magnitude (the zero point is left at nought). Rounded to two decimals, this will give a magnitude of -3.66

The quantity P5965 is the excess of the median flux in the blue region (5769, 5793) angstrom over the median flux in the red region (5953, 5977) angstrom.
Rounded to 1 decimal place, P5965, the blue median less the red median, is -2.6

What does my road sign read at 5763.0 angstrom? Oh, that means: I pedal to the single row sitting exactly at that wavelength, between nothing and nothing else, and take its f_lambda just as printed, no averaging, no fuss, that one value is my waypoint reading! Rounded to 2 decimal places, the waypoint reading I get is 29.40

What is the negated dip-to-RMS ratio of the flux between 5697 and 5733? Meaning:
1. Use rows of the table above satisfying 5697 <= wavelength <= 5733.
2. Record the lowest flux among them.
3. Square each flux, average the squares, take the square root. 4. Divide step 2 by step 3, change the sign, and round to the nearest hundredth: -0.92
